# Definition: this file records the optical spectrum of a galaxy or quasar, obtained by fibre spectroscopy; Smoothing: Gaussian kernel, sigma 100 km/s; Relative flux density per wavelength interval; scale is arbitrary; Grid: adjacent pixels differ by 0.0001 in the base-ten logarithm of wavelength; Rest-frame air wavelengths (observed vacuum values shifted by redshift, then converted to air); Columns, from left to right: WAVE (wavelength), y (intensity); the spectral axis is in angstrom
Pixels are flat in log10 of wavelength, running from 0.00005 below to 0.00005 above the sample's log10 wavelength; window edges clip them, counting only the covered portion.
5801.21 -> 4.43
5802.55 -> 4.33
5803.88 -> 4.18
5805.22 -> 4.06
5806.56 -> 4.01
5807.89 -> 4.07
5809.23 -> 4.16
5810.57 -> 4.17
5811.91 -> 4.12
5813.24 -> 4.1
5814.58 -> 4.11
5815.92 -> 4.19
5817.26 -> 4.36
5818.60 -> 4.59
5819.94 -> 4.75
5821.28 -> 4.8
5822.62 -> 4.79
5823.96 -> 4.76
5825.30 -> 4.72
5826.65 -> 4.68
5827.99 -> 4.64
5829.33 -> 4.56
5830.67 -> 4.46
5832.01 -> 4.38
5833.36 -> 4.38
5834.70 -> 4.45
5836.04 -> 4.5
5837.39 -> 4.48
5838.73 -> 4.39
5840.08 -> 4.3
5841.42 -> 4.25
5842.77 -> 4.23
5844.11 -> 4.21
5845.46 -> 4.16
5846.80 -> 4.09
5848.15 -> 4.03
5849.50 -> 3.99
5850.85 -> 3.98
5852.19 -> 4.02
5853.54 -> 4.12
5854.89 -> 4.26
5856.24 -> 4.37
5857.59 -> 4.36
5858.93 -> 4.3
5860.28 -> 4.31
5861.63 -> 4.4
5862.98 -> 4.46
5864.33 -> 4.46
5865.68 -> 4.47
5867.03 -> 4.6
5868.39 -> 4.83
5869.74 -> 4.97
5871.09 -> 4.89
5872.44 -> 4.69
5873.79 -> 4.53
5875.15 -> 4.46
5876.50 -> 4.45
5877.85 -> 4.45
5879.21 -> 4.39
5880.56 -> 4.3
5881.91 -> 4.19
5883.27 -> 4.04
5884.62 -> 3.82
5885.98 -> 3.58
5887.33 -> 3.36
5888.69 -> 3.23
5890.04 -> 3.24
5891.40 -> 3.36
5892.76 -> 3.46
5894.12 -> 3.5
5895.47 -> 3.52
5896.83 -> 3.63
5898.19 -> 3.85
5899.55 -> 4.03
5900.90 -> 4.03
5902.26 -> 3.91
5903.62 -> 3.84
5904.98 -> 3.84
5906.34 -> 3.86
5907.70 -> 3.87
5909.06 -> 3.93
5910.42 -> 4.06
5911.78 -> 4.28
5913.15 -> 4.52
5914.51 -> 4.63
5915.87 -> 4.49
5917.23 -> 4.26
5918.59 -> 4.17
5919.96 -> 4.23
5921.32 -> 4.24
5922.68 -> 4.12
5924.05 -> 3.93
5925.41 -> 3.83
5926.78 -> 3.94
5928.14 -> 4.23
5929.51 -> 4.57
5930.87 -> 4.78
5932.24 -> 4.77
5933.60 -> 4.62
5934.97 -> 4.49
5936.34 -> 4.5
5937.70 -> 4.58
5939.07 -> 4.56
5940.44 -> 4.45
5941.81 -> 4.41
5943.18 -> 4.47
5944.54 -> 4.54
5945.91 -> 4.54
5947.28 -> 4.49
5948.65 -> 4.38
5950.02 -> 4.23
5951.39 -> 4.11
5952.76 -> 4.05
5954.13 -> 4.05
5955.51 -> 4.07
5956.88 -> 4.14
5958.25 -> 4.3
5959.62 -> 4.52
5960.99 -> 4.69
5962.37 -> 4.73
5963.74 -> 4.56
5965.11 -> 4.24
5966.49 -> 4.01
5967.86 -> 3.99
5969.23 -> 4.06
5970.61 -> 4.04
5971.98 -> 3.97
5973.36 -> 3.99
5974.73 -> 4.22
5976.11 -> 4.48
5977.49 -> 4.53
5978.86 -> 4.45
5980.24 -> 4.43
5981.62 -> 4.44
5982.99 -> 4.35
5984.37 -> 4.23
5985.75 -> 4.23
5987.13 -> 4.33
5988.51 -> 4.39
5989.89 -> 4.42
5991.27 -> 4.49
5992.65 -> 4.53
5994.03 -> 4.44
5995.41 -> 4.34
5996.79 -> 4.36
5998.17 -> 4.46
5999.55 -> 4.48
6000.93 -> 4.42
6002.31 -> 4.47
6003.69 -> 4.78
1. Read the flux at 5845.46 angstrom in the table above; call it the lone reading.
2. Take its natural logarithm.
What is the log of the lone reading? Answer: 1.43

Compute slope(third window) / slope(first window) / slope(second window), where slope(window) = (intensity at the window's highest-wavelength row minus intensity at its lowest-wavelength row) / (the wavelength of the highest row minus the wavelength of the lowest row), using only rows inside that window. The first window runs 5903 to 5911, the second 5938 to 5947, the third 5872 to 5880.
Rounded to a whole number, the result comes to 468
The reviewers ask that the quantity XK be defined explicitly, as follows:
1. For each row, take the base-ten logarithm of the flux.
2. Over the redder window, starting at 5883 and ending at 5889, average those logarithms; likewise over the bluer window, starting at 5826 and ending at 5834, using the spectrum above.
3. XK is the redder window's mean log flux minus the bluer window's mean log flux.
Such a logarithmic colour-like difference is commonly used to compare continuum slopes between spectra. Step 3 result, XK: -0.10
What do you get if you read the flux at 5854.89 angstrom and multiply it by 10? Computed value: 43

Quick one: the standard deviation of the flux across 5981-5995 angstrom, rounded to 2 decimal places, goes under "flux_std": 0.10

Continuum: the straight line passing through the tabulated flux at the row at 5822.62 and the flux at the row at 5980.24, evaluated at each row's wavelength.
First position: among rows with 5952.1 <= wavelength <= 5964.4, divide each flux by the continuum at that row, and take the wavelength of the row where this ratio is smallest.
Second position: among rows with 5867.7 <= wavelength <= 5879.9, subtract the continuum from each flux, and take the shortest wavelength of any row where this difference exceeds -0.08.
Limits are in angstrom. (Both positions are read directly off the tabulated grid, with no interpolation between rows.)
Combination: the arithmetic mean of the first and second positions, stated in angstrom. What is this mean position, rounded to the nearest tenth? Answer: 5910.6 angstrom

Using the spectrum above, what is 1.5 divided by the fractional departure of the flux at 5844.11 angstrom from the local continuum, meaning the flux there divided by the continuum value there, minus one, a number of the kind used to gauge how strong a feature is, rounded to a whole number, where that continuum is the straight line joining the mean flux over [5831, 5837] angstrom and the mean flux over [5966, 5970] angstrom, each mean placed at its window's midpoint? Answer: -35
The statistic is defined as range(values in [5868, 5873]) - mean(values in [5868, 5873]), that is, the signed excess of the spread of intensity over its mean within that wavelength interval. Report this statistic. -4.57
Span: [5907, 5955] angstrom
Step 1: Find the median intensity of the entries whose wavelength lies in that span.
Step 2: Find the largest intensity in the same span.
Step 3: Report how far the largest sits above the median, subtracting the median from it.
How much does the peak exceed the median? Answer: 0.40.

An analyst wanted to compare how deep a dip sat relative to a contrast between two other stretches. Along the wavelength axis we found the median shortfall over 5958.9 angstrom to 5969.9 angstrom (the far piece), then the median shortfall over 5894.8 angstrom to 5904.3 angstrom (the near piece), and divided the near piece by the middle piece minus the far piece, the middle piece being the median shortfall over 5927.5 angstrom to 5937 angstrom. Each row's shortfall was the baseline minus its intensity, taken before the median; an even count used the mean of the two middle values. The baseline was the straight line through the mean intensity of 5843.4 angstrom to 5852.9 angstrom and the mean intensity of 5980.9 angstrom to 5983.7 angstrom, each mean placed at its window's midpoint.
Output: -1.3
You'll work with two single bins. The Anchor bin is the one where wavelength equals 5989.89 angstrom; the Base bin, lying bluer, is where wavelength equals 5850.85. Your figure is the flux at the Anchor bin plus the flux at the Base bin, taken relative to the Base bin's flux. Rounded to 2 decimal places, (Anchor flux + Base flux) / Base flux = 2.11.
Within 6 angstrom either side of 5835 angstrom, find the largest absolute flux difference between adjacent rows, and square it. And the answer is 0.010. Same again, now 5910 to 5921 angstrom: 0.058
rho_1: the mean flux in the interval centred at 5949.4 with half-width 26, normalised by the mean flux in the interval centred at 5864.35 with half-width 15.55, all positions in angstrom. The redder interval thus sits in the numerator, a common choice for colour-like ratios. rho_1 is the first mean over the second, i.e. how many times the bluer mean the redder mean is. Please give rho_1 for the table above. 0.98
